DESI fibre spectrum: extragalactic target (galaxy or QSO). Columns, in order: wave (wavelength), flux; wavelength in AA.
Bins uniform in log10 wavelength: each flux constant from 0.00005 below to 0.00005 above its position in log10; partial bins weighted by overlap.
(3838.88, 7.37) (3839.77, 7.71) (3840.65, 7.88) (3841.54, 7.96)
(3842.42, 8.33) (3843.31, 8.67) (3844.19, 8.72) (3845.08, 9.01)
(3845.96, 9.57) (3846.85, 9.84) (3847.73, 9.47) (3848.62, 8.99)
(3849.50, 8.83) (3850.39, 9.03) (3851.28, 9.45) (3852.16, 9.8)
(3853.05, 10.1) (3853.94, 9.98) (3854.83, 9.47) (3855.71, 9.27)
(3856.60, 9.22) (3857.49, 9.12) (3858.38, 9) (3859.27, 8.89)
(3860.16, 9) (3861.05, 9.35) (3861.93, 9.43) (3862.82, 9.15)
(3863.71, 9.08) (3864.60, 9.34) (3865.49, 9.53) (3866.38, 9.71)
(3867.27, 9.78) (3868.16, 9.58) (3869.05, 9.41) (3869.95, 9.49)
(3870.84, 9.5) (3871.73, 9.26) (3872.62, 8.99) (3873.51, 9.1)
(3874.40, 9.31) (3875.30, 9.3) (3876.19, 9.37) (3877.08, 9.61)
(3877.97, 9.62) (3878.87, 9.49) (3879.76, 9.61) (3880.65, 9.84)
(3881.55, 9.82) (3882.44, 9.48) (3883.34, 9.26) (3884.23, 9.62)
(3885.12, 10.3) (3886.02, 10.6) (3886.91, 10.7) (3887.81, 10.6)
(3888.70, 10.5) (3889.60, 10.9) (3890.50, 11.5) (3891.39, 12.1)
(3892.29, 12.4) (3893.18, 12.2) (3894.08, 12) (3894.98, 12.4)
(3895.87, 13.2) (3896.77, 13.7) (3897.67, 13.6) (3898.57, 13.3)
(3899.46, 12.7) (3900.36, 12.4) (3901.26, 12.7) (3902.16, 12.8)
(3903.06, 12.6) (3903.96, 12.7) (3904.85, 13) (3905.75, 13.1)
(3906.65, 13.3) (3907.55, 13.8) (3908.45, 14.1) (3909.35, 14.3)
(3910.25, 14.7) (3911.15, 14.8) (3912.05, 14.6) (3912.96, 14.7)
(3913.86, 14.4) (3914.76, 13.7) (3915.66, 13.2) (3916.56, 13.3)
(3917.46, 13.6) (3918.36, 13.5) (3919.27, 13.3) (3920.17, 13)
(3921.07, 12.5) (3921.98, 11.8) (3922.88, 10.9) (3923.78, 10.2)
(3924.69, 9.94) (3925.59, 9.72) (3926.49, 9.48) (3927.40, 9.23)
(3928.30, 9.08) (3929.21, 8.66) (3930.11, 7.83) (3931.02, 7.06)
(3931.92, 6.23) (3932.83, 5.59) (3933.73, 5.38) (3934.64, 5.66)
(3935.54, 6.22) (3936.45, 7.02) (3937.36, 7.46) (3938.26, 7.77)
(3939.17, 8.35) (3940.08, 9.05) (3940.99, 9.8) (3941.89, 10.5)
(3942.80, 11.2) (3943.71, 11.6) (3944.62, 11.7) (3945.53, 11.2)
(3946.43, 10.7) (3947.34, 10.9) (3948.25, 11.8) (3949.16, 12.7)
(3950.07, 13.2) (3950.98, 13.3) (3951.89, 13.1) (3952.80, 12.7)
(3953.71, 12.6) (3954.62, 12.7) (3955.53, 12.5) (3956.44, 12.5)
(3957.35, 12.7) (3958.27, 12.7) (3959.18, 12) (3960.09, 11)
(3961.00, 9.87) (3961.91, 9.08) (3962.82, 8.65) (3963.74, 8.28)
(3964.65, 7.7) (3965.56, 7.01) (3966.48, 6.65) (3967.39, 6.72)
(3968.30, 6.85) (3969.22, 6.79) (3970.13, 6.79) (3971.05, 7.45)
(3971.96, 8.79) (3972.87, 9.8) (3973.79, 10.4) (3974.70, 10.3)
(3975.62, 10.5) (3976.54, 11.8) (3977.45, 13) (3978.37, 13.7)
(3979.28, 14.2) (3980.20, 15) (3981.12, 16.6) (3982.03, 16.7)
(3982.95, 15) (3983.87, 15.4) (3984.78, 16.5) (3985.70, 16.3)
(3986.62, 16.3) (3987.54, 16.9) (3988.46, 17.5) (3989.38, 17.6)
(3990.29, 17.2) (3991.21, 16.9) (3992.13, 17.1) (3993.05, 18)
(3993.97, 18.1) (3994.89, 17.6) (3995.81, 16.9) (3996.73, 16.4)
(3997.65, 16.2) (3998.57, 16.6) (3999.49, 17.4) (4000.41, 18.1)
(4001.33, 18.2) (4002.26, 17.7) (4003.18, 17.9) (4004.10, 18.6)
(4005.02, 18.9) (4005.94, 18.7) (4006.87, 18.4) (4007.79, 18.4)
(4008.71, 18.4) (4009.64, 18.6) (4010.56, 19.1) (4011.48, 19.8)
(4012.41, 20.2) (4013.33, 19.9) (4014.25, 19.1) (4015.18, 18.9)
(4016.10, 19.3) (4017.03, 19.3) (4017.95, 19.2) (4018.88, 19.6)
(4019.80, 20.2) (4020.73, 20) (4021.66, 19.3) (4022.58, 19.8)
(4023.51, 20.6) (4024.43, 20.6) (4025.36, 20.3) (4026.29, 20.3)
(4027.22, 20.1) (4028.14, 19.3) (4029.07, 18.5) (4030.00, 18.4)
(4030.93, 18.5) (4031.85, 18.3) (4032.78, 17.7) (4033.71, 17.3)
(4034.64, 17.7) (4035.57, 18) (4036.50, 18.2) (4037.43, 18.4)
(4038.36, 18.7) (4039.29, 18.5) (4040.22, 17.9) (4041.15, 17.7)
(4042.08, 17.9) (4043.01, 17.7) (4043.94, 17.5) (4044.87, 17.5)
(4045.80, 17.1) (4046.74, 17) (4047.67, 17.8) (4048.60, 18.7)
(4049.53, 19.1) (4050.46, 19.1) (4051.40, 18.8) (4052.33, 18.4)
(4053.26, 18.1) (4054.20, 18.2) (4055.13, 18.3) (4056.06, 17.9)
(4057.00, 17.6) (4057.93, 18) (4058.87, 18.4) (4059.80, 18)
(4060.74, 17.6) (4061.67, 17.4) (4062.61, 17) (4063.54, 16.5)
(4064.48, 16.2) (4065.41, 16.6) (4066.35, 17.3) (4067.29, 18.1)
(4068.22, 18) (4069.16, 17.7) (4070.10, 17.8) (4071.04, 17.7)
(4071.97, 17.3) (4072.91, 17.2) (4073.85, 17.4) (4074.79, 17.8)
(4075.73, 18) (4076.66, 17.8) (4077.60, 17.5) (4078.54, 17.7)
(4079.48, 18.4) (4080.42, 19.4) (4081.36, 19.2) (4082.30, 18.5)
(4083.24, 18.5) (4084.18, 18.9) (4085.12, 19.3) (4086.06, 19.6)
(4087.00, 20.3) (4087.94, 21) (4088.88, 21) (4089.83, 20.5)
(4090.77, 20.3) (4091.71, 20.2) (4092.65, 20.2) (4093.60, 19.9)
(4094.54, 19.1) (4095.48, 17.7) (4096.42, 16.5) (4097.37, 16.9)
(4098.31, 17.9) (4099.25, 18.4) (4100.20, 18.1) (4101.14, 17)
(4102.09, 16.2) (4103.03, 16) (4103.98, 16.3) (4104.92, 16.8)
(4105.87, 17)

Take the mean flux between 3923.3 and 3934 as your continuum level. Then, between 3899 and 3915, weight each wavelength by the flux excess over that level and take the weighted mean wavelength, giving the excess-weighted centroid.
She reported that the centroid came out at 3907.7 AA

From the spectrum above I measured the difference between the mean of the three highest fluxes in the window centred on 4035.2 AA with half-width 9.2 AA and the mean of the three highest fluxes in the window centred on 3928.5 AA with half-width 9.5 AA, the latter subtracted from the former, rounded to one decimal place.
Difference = 7.0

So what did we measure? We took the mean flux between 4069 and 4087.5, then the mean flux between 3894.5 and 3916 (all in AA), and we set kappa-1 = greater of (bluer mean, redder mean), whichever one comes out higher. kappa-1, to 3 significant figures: 18.3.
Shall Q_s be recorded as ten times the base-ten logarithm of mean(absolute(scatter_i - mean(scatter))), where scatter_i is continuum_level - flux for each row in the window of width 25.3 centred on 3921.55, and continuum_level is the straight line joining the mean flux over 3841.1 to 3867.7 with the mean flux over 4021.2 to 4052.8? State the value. 5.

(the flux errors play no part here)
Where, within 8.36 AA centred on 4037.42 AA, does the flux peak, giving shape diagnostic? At 4038.36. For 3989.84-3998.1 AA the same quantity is 3993.97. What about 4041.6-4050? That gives 4049.53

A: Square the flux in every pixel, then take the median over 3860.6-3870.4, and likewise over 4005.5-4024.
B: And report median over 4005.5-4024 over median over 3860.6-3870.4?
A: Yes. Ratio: 4.2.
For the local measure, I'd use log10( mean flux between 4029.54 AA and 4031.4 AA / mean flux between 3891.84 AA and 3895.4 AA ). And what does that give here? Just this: 0.18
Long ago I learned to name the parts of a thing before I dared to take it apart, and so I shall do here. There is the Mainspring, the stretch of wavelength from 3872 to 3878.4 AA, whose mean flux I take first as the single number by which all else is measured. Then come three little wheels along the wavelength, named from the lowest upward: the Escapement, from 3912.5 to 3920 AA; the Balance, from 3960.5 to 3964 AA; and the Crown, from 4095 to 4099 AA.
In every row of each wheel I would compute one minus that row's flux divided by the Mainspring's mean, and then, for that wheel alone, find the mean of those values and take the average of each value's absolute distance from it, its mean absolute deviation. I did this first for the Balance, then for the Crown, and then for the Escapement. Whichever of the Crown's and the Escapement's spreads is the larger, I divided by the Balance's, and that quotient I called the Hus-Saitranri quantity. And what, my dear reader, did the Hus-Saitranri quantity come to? 1.09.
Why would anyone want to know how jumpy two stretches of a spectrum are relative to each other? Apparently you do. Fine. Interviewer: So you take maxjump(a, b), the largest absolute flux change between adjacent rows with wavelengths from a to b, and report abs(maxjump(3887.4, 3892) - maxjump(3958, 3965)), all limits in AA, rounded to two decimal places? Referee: 0.53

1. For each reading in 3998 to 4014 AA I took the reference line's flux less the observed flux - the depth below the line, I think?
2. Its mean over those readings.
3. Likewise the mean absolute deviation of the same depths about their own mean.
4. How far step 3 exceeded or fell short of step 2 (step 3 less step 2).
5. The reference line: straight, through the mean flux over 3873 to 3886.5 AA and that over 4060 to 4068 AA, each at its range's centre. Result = 4.3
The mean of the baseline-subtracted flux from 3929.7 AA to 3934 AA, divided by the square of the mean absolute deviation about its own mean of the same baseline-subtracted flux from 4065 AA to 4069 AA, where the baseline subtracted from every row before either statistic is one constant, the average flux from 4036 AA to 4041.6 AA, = -39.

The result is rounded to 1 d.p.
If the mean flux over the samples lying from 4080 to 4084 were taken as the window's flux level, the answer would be 18.9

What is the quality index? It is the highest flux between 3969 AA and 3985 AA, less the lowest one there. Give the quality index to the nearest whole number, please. 10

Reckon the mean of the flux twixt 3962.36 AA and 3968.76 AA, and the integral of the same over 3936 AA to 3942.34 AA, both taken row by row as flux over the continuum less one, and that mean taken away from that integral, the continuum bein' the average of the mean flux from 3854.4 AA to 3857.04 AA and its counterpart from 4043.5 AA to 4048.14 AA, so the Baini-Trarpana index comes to -1.8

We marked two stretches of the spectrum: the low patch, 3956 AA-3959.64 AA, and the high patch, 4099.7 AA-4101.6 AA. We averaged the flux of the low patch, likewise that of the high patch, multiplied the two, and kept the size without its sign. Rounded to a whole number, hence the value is 219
